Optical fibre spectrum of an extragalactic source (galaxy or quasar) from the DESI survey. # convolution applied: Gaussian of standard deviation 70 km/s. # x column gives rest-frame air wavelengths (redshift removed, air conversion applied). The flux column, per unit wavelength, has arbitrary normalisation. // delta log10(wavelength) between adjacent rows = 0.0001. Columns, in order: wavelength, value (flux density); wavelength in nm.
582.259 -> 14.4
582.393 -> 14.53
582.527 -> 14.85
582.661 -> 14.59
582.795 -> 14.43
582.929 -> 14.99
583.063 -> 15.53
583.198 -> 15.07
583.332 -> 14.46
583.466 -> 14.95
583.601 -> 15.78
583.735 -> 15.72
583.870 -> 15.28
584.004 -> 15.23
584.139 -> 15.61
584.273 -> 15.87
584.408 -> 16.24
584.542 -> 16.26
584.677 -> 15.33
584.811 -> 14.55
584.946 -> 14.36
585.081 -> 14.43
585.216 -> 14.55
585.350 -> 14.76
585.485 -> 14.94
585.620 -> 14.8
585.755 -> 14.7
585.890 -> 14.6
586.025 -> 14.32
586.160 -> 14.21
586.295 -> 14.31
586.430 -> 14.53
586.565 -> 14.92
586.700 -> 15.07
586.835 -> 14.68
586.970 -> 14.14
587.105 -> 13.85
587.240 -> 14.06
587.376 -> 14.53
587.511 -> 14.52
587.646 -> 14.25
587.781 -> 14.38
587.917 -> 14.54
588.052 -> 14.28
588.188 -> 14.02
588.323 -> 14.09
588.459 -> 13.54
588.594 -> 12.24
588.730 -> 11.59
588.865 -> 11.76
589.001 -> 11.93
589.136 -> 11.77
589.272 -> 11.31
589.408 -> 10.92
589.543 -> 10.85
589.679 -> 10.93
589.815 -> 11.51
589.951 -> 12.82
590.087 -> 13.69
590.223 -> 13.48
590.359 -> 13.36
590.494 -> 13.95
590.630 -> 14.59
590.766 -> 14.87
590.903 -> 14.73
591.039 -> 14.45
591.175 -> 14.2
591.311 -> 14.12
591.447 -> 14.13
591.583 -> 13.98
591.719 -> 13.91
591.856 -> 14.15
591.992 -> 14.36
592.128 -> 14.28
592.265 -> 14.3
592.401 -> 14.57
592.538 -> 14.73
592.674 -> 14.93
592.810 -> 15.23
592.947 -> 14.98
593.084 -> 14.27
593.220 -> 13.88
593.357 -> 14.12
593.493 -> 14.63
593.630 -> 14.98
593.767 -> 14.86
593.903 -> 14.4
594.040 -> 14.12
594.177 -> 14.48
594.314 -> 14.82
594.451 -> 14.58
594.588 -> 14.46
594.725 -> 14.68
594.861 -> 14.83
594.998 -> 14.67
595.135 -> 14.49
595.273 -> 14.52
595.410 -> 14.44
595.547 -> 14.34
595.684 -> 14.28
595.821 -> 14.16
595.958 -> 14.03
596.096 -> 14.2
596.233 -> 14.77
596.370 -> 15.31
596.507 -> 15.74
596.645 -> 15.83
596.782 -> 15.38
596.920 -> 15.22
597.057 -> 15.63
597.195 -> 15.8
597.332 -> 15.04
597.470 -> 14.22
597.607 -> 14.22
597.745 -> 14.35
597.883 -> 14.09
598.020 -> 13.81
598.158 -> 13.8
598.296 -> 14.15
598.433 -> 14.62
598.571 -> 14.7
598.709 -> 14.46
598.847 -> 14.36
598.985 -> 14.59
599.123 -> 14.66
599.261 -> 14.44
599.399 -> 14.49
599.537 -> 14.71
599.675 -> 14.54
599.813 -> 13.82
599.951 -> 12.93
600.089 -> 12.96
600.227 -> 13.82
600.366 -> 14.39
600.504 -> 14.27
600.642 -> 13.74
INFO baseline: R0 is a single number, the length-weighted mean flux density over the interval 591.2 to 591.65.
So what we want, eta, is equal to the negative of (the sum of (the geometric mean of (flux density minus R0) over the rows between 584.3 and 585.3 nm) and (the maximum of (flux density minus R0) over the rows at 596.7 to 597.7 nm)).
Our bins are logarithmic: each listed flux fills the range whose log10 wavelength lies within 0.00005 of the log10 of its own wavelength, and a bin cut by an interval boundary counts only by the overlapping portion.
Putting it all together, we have -2.4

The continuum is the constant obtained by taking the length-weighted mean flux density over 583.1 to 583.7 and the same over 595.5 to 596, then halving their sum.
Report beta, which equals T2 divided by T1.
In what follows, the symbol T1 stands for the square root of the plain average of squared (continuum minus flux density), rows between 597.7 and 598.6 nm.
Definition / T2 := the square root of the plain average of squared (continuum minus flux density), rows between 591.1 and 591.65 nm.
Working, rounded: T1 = 0.56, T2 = 0.57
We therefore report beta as 1.0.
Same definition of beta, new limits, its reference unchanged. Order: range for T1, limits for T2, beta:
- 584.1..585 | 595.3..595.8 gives 0.3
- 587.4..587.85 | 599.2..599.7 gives 0.5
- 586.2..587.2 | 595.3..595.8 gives 0.7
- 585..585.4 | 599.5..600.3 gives 6.8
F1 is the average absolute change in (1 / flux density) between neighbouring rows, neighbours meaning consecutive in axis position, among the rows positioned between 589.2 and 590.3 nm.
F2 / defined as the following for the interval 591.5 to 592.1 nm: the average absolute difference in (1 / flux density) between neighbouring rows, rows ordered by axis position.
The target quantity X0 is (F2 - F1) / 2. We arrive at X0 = -0.0013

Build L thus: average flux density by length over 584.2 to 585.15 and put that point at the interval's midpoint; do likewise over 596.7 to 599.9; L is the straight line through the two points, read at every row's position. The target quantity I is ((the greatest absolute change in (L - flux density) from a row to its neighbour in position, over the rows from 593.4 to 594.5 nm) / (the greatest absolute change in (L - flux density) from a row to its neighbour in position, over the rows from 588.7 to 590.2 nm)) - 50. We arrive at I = -49.7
